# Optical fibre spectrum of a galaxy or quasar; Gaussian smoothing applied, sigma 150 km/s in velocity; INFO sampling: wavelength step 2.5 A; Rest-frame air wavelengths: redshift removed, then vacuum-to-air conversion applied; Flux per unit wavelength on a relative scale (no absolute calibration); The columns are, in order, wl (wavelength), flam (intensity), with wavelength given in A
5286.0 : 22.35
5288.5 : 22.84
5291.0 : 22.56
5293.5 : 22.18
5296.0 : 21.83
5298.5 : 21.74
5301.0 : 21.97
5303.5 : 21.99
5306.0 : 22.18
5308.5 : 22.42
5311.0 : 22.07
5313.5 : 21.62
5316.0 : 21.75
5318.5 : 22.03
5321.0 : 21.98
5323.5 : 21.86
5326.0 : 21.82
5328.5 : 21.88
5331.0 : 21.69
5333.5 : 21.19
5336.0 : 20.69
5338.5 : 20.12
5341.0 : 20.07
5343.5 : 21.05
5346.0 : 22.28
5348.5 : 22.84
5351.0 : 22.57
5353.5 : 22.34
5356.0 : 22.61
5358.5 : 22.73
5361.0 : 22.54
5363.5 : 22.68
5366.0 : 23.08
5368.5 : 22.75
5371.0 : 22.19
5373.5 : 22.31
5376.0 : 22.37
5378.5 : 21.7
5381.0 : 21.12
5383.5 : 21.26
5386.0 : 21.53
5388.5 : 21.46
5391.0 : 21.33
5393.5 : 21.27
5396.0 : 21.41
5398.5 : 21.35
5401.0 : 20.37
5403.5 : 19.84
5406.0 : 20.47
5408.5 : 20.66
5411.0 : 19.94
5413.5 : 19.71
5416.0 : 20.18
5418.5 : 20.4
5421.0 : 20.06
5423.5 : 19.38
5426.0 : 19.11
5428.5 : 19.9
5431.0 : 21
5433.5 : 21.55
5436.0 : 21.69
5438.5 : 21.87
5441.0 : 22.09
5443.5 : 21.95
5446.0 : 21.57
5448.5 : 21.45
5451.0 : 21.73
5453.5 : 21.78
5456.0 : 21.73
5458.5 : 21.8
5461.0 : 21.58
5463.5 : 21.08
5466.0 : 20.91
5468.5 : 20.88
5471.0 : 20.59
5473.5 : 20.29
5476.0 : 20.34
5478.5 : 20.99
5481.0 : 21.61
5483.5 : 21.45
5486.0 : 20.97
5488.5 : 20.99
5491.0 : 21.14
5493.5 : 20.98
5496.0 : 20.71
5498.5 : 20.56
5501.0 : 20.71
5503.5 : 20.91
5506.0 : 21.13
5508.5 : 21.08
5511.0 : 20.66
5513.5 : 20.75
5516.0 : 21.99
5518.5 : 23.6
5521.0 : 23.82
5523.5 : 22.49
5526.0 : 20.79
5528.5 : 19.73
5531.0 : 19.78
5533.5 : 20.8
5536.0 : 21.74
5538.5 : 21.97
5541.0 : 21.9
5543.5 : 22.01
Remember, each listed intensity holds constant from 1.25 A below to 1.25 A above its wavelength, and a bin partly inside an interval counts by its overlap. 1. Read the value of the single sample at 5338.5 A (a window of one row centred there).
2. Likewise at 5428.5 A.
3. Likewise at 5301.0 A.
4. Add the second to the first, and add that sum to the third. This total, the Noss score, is 62.0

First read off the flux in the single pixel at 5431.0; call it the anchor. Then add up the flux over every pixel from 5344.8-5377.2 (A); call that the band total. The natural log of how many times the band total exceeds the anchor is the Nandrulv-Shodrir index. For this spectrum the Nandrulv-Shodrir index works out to 2.6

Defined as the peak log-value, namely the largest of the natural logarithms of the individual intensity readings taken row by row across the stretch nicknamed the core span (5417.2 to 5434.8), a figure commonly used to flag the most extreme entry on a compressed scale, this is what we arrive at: 3.07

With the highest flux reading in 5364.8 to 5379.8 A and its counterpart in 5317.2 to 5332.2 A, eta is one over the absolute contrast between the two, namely 1.0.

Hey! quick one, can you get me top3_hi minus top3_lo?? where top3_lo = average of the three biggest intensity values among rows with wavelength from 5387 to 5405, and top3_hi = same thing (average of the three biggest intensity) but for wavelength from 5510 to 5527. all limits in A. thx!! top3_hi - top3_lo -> 1.9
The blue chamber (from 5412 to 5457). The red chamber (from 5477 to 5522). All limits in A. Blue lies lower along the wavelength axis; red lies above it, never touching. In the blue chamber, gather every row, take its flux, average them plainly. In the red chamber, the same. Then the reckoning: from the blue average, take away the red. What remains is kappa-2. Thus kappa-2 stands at -0.4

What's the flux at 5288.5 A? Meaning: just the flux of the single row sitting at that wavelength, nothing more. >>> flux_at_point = 22.84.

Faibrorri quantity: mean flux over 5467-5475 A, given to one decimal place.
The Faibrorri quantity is 20.6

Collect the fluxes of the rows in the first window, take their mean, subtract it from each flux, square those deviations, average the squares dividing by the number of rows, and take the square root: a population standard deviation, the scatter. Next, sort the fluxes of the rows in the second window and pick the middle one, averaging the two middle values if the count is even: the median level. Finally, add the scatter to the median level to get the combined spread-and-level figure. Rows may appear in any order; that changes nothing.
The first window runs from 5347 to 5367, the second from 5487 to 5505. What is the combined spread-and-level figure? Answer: 21.1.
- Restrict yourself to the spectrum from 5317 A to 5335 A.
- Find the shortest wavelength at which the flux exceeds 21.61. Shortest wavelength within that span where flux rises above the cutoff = 5318.5 A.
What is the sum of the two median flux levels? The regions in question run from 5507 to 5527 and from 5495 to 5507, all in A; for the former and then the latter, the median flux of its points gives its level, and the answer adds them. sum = 42.2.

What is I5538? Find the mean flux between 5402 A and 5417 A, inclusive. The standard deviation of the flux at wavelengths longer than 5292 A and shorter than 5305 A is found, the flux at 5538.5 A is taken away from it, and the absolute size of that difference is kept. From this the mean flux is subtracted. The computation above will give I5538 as 1.7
